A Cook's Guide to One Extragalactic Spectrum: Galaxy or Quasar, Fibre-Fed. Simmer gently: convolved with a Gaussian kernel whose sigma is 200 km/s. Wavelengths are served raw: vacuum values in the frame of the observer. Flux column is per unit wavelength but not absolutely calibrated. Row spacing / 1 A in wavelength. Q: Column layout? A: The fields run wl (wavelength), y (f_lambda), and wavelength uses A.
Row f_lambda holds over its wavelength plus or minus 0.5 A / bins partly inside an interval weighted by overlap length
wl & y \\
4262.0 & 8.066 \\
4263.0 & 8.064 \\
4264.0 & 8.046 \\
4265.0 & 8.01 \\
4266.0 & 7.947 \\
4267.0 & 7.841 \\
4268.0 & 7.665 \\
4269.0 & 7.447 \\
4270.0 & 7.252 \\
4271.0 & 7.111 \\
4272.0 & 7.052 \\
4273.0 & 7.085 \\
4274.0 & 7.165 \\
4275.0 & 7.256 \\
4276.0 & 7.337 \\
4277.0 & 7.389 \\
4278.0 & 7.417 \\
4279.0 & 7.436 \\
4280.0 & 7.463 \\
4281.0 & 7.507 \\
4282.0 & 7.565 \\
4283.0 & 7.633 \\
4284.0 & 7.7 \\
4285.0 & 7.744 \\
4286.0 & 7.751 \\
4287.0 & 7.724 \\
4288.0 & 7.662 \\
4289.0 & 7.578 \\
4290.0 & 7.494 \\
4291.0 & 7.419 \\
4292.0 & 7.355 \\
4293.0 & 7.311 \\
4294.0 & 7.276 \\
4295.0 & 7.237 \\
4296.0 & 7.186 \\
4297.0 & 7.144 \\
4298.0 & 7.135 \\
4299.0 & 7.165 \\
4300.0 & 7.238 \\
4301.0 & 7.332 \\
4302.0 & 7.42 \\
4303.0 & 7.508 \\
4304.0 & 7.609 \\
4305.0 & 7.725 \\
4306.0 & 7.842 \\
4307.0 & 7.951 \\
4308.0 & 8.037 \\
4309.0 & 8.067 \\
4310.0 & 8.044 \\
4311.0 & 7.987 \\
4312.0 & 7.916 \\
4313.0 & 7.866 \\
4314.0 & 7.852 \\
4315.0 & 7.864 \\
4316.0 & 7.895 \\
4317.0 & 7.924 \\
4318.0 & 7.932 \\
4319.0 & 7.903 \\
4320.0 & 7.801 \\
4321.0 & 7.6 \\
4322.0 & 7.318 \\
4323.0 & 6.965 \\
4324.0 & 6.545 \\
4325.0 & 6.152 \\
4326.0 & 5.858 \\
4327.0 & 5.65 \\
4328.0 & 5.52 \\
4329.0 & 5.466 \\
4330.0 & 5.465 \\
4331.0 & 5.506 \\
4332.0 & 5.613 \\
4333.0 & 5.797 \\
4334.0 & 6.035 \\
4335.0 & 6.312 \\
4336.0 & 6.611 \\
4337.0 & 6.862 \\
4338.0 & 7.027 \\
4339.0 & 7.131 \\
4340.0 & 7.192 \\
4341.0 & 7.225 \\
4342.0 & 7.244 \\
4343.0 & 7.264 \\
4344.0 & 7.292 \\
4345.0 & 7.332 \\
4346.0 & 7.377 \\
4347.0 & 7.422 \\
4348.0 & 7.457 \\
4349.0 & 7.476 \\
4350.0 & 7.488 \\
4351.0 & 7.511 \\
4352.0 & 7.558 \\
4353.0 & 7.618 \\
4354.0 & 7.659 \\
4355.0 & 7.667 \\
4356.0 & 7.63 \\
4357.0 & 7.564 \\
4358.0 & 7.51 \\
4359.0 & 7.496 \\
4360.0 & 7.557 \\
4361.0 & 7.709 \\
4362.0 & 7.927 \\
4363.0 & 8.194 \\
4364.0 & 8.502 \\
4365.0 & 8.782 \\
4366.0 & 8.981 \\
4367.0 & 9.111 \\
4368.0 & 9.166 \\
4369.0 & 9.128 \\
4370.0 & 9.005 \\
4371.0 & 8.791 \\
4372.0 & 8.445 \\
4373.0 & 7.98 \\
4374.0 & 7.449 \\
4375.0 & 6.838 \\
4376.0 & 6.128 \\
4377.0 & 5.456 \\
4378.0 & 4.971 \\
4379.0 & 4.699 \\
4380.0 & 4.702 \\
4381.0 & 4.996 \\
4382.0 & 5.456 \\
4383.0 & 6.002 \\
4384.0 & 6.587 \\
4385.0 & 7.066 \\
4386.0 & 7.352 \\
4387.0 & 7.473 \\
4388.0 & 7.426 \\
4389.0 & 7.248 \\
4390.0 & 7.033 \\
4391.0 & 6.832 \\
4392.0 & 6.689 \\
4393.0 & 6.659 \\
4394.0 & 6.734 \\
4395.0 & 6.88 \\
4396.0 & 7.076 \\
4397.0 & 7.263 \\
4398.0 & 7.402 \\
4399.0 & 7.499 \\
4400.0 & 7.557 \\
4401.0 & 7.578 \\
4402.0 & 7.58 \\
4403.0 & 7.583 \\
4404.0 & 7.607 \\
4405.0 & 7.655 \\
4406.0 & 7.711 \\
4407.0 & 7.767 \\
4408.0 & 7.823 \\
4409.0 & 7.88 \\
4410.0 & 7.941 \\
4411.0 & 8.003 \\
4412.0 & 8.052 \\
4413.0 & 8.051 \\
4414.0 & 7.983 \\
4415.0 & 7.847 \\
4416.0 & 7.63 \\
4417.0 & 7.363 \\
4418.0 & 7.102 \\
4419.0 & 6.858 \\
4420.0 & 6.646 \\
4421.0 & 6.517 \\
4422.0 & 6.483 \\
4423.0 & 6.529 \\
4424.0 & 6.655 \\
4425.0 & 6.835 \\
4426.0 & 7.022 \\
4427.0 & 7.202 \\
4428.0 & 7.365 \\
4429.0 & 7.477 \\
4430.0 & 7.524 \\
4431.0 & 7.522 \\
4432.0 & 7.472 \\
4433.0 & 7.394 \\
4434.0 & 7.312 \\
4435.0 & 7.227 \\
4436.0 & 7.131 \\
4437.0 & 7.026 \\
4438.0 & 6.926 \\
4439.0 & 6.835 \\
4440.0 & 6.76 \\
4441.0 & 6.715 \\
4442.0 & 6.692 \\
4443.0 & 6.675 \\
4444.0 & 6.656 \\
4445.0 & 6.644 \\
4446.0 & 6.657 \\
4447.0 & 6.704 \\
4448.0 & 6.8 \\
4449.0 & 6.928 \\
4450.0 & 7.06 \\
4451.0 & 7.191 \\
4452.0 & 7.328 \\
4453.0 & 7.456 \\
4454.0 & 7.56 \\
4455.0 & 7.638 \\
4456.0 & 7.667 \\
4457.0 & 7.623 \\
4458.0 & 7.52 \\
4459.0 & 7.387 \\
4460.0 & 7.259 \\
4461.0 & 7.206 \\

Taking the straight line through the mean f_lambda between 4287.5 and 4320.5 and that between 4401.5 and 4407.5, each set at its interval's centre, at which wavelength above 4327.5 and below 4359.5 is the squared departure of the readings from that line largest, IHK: 4330.0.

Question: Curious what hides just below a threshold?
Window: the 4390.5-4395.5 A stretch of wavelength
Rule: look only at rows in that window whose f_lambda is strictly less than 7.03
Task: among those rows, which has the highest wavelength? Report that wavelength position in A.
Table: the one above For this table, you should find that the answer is 4395.0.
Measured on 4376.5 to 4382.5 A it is 4382.0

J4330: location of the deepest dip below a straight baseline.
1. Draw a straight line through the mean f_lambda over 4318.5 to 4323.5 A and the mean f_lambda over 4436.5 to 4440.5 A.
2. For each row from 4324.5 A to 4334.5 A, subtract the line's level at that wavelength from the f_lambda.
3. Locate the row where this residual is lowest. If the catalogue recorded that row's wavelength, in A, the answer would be 4329.0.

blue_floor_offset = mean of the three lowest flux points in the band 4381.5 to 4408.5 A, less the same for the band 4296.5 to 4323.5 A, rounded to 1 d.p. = -1.1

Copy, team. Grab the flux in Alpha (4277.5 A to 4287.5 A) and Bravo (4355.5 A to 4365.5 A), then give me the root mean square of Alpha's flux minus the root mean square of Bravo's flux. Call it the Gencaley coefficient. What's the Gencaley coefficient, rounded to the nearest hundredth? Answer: -0.30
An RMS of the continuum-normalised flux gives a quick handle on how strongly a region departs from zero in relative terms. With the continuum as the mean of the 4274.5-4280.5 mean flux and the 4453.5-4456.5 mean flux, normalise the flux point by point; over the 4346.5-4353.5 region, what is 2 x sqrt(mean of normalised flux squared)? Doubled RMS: 2.00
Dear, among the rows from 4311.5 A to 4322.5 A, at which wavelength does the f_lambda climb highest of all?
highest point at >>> 4318.0 A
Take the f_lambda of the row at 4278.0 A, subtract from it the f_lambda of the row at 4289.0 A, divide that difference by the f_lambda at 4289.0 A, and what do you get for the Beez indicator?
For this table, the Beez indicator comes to -0.021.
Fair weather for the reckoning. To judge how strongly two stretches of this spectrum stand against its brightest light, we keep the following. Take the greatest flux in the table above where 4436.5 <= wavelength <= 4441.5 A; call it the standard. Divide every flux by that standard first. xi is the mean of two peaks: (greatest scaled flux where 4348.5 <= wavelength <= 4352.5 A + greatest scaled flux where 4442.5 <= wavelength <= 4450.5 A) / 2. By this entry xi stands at 1.04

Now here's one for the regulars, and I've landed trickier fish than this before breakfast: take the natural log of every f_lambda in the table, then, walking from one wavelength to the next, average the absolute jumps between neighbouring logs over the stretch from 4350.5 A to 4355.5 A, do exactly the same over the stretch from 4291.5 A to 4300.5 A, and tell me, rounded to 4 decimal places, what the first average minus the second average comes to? -0.0004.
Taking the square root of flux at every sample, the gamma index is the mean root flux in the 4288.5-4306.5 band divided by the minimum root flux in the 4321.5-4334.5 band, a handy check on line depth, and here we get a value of 1.16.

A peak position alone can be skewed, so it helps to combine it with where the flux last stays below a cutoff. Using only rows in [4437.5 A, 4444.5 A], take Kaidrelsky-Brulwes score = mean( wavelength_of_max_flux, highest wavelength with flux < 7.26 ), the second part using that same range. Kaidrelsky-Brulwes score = 4441.0 A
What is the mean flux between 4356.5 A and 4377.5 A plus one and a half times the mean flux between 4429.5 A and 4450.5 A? 18.5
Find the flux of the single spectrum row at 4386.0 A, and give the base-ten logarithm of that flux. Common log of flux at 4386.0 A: 0.87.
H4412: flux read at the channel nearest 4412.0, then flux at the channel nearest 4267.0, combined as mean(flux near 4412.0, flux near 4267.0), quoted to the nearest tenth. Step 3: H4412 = 7.9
